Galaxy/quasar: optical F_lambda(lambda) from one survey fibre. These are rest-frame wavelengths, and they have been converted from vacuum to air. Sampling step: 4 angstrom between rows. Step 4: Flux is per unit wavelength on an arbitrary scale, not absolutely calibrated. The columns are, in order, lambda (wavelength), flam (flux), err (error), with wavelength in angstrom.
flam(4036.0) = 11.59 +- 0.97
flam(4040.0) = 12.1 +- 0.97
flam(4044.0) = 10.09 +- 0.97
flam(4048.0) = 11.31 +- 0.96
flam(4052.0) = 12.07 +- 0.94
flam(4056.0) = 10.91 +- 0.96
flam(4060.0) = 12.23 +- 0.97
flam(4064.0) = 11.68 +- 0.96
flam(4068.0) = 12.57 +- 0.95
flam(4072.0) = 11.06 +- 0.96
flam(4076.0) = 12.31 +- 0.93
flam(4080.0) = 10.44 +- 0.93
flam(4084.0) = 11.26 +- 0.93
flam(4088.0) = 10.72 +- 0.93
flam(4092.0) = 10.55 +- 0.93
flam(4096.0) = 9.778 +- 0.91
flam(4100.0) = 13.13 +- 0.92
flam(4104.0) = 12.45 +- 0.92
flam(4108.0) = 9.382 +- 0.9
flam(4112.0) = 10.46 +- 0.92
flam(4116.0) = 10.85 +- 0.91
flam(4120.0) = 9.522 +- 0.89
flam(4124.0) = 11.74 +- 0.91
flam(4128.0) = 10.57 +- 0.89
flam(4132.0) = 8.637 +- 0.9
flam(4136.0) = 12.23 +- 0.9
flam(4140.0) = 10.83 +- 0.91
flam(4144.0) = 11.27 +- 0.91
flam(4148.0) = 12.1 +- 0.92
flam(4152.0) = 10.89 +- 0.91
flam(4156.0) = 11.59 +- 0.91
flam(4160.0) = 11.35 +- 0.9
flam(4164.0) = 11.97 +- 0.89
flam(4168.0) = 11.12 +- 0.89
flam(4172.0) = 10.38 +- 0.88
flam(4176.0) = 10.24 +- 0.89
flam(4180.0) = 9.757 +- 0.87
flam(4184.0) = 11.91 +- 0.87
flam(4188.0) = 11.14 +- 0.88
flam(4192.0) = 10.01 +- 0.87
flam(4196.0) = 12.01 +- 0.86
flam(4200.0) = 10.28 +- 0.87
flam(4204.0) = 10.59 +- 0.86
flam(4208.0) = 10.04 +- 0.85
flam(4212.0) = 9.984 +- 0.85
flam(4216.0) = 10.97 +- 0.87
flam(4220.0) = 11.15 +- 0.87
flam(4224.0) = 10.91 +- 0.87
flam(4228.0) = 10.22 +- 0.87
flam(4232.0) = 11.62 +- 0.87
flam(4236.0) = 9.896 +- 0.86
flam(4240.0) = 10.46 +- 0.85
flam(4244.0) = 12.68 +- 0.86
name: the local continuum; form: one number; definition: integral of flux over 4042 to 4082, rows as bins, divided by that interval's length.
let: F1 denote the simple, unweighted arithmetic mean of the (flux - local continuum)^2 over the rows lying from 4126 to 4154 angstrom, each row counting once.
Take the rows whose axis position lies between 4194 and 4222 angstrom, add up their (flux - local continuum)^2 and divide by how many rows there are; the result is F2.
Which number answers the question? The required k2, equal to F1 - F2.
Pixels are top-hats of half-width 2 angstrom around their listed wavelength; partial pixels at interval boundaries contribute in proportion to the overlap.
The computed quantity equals 0.5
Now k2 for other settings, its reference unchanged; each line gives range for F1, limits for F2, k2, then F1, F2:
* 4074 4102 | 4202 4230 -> 0.2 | 1.26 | 1.03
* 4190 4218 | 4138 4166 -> 1.1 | 1.30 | 0.21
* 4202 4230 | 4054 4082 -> 0.4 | 1.03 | 0.58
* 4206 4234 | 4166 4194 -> -0.2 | 0.92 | 1.17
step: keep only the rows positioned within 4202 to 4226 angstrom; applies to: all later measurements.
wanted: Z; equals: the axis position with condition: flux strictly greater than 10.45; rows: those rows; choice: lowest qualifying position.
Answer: 4204.0 angstrom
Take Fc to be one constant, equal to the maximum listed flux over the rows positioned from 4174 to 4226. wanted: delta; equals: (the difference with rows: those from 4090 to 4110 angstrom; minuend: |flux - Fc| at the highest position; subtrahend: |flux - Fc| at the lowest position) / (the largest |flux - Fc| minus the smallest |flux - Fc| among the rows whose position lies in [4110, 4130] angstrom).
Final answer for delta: 0.5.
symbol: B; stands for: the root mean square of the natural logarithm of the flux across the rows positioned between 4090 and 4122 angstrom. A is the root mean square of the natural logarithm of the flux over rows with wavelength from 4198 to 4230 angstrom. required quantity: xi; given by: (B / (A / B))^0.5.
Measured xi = 1.55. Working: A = 2.35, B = 2.37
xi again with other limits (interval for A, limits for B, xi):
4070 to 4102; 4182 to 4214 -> 1.53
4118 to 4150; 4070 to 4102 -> 1.56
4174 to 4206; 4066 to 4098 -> 1.56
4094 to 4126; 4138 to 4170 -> 1.57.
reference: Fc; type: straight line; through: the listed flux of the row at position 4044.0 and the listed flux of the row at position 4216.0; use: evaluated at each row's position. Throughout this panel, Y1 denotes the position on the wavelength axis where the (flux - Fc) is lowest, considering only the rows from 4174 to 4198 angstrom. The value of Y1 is 4180.0 angstrom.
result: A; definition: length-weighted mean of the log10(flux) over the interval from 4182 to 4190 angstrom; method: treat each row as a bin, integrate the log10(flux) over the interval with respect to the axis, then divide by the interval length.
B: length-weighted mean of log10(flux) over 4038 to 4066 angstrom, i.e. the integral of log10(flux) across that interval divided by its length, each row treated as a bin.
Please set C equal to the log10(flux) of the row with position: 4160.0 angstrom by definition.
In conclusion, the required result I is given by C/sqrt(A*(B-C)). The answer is 15.8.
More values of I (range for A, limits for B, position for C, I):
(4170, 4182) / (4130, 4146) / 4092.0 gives 15.5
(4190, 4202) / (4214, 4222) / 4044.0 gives 5.0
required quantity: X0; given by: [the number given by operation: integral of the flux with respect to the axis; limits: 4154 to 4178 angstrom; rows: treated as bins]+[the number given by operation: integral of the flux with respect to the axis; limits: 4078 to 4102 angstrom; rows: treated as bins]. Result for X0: 530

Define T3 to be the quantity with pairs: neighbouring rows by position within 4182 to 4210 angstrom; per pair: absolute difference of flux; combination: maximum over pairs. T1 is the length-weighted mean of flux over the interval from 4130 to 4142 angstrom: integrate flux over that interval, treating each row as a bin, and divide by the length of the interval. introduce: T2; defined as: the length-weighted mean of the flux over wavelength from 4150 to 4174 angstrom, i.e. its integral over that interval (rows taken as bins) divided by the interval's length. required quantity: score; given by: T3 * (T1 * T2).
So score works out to 237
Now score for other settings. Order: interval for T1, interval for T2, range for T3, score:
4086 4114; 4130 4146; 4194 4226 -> 203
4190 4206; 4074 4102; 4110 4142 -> 430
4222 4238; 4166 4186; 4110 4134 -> 253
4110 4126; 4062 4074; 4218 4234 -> 175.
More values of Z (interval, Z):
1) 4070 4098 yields 4072.0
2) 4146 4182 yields 4148.0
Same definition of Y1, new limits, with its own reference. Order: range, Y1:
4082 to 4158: 4132.0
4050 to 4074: 4056.0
